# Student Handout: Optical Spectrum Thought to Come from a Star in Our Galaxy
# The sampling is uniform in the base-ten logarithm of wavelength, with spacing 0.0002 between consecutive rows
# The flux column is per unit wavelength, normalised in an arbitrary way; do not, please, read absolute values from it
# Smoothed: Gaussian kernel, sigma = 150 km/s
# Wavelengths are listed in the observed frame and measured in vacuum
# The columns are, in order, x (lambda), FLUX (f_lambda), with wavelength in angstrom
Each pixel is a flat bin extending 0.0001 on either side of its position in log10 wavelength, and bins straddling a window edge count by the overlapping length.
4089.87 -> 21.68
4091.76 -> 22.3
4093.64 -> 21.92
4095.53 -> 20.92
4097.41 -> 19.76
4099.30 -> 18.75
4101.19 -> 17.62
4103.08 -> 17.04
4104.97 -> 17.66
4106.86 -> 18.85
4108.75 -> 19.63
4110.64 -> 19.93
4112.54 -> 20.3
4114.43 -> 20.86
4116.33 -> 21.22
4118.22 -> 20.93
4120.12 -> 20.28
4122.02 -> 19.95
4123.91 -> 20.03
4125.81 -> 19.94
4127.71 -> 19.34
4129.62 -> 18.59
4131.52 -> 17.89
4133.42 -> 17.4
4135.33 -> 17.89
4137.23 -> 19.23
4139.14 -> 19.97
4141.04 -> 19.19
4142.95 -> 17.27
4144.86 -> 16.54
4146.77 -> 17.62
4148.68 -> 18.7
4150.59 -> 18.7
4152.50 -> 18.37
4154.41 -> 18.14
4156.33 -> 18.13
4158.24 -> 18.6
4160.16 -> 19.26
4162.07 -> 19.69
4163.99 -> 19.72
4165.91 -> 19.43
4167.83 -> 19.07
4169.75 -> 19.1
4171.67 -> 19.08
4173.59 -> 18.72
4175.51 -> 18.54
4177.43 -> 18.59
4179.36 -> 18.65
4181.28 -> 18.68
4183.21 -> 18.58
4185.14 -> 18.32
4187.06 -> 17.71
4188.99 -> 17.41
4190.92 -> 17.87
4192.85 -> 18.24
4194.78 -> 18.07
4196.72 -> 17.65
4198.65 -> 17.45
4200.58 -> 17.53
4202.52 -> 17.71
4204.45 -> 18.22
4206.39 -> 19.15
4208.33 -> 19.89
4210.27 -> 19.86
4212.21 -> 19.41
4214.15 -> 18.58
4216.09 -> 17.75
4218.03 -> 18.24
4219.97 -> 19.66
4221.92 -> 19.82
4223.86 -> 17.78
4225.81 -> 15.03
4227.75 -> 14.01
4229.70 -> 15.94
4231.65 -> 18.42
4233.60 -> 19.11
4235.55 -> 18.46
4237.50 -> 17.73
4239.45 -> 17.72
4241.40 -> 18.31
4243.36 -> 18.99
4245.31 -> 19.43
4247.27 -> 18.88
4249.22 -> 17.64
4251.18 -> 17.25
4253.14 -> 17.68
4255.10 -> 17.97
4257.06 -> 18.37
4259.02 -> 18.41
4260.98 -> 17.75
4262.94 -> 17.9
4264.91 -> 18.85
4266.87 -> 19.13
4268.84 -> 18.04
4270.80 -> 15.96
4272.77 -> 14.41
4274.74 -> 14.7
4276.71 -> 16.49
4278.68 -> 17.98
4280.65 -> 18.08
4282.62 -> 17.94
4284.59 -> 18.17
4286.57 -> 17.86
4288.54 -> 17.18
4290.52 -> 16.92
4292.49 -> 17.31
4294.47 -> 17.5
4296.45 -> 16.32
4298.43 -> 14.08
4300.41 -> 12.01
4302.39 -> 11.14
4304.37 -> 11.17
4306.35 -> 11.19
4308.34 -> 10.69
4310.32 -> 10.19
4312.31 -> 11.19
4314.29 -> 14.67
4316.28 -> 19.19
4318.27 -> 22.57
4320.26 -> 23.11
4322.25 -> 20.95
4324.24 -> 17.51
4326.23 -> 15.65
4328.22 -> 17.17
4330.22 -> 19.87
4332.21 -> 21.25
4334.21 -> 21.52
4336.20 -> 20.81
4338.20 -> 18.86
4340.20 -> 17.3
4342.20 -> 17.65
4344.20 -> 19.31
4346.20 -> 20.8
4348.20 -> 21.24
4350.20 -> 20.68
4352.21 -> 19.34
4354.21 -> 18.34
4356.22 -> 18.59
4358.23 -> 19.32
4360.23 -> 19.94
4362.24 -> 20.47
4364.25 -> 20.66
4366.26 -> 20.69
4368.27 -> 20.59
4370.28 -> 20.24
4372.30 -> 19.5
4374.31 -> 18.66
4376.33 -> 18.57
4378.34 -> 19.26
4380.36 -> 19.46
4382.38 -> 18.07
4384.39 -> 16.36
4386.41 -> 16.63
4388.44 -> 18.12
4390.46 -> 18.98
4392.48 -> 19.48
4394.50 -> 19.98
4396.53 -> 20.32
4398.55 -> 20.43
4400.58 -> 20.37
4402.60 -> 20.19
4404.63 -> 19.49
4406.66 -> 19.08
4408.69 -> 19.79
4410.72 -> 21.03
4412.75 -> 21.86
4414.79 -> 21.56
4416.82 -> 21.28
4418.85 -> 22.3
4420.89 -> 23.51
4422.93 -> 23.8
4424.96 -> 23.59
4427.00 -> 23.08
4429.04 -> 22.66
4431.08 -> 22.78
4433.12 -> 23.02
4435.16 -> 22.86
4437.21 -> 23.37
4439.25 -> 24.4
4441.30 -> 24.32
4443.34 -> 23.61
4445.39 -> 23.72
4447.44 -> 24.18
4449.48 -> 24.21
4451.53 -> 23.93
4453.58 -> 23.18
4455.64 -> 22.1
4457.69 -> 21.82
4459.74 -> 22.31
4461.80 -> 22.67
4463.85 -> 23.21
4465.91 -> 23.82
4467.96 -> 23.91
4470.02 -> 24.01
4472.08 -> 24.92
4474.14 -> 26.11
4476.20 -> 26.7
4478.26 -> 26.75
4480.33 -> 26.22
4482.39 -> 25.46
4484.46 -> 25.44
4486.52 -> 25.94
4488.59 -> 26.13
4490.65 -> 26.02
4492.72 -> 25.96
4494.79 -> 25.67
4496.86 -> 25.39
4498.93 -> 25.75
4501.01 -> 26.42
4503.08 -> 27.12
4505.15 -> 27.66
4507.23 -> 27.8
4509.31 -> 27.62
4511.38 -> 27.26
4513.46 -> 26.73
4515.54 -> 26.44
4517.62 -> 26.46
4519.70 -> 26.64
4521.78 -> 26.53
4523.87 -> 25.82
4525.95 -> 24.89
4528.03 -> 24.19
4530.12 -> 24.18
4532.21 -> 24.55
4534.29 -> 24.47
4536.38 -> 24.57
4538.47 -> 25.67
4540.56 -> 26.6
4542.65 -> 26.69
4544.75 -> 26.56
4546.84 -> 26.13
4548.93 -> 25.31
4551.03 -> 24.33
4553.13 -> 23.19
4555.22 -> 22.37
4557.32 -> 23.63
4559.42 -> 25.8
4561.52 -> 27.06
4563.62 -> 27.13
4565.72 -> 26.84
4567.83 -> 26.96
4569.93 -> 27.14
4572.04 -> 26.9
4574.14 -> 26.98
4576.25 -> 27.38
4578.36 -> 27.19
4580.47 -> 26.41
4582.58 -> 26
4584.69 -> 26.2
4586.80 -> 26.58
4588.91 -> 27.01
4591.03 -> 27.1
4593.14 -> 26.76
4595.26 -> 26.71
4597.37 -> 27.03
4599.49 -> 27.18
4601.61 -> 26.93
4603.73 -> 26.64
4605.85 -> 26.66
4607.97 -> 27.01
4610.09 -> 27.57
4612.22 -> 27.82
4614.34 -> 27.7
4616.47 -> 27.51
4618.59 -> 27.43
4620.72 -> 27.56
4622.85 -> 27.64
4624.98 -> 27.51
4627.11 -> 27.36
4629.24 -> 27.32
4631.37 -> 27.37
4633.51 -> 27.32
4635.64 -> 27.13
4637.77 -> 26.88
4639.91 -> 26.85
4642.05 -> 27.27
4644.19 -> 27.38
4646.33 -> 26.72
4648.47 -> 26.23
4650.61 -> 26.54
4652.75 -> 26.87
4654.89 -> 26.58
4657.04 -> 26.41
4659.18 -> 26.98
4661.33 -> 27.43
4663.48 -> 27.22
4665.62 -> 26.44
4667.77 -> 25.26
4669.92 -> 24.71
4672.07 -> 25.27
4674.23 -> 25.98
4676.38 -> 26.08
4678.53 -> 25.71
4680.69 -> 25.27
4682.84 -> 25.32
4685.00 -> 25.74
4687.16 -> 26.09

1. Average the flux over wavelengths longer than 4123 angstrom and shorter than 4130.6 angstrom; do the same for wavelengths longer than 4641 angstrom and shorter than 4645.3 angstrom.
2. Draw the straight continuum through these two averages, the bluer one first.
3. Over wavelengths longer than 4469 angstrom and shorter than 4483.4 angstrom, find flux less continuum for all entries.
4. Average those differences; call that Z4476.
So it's 1.0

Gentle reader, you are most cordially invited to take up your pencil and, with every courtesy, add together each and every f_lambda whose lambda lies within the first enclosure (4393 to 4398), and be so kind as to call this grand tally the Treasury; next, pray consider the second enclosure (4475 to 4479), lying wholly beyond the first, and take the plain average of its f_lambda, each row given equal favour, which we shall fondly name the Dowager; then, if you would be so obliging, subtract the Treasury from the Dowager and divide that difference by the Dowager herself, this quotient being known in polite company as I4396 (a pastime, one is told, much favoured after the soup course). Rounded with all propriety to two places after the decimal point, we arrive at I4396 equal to -0.51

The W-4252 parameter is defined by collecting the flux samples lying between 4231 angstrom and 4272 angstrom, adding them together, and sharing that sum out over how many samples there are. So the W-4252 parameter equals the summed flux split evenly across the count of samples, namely 18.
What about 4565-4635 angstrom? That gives 27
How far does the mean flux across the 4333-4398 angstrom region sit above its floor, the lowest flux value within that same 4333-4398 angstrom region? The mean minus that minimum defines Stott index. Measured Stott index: 3.0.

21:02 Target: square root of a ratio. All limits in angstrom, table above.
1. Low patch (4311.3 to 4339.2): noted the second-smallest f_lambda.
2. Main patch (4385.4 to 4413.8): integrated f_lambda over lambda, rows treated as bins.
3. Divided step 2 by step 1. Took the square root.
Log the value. 6.2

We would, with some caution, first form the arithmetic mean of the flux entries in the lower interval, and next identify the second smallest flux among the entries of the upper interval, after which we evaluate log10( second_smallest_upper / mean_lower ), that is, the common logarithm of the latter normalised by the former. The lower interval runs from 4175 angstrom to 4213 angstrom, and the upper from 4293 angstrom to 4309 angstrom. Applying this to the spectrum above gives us -0.2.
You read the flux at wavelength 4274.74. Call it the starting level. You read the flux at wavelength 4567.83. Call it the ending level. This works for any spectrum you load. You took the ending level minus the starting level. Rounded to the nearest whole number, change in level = 12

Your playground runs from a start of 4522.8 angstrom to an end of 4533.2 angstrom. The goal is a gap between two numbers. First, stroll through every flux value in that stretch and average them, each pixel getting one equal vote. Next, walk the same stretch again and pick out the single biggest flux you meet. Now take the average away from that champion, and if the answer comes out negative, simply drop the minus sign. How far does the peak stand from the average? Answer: 1.1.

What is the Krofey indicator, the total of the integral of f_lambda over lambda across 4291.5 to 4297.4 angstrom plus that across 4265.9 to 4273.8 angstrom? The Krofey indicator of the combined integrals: 234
